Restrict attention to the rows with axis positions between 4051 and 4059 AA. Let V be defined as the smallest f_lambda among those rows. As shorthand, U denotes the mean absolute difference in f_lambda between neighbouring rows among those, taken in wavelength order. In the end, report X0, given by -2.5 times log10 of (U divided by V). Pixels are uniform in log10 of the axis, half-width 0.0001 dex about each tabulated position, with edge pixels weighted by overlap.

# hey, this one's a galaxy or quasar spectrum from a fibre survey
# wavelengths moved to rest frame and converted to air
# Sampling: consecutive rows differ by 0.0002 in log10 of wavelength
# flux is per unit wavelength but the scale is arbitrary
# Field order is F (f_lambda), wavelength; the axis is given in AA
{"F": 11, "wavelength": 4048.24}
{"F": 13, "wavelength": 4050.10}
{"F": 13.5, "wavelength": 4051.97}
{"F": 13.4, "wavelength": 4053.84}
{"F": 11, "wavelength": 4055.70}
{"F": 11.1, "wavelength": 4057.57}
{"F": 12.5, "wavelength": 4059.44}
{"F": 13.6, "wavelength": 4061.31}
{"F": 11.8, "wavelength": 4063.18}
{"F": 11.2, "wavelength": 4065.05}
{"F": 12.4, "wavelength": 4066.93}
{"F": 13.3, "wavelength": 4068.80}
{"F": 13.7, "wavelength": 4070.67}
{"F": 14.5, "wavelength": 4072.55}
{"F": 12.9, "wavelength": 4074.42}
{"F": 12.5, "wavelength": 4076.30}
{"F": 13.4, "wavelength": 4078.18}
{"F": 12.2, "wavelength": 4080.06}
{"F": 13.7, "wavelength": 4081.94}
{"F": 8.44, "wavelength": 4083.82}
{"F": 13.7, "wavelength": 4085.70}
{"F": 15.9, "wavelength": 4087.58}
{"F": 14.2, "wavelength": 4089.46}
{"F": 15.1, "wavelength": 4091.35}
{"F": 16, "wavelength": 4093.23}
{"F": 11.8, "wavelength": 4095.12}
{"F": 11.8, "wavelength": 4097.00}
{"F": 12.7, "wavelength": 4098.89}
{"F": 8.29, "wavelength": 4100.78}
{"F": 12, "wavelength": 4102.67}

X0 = 2.76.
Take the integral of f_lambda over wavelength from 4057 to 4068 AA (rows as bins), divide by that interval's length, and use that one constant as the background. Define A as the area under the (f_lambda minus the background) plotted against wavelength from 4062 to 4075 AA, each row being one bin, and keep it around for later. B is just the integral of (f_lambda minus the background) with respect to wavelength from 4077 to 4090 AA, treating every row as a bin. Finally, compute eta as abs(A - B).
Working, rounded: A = 9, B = 12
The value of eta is 2.5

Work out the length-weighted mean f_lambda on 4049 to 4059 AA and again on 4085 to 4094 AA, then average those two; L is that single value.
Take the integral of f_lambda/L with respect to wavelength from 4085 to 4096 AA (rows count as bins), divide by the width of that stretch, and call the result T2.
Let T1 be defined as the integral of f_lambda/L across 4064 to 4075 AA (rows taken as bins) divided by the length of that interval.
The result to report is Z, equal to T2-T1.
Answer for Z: 0.108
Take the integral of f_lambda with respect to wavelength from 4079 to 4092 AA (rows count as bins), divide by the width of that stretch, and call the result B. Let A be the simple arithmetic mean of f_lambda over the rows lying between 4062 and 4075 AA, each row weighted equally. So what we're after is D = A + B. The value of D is 26.1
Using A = 12.8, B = 13.3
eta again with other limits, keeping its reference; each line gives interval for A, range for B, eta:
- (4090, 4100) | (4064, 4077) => 2.6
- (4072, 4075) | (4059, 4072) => 2.6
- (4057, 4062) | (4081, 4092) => 13.1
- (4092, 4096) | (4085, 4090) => 5.2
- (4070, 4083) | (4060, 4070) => 10.4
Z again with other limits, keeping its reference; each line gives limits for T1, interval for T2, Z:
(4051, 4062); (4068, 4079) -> 0.065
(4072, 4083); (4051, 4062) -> -0.045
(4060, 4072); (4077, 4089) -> 0.016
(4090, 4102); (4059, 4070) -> -0.011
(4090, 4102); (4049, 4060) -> -0.019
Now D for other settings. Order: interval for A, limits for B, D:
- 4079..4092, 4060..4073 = 26.2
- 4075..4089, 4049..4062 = 25.4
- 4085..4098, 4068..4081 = 27.3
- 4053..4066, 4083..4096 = 25.7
